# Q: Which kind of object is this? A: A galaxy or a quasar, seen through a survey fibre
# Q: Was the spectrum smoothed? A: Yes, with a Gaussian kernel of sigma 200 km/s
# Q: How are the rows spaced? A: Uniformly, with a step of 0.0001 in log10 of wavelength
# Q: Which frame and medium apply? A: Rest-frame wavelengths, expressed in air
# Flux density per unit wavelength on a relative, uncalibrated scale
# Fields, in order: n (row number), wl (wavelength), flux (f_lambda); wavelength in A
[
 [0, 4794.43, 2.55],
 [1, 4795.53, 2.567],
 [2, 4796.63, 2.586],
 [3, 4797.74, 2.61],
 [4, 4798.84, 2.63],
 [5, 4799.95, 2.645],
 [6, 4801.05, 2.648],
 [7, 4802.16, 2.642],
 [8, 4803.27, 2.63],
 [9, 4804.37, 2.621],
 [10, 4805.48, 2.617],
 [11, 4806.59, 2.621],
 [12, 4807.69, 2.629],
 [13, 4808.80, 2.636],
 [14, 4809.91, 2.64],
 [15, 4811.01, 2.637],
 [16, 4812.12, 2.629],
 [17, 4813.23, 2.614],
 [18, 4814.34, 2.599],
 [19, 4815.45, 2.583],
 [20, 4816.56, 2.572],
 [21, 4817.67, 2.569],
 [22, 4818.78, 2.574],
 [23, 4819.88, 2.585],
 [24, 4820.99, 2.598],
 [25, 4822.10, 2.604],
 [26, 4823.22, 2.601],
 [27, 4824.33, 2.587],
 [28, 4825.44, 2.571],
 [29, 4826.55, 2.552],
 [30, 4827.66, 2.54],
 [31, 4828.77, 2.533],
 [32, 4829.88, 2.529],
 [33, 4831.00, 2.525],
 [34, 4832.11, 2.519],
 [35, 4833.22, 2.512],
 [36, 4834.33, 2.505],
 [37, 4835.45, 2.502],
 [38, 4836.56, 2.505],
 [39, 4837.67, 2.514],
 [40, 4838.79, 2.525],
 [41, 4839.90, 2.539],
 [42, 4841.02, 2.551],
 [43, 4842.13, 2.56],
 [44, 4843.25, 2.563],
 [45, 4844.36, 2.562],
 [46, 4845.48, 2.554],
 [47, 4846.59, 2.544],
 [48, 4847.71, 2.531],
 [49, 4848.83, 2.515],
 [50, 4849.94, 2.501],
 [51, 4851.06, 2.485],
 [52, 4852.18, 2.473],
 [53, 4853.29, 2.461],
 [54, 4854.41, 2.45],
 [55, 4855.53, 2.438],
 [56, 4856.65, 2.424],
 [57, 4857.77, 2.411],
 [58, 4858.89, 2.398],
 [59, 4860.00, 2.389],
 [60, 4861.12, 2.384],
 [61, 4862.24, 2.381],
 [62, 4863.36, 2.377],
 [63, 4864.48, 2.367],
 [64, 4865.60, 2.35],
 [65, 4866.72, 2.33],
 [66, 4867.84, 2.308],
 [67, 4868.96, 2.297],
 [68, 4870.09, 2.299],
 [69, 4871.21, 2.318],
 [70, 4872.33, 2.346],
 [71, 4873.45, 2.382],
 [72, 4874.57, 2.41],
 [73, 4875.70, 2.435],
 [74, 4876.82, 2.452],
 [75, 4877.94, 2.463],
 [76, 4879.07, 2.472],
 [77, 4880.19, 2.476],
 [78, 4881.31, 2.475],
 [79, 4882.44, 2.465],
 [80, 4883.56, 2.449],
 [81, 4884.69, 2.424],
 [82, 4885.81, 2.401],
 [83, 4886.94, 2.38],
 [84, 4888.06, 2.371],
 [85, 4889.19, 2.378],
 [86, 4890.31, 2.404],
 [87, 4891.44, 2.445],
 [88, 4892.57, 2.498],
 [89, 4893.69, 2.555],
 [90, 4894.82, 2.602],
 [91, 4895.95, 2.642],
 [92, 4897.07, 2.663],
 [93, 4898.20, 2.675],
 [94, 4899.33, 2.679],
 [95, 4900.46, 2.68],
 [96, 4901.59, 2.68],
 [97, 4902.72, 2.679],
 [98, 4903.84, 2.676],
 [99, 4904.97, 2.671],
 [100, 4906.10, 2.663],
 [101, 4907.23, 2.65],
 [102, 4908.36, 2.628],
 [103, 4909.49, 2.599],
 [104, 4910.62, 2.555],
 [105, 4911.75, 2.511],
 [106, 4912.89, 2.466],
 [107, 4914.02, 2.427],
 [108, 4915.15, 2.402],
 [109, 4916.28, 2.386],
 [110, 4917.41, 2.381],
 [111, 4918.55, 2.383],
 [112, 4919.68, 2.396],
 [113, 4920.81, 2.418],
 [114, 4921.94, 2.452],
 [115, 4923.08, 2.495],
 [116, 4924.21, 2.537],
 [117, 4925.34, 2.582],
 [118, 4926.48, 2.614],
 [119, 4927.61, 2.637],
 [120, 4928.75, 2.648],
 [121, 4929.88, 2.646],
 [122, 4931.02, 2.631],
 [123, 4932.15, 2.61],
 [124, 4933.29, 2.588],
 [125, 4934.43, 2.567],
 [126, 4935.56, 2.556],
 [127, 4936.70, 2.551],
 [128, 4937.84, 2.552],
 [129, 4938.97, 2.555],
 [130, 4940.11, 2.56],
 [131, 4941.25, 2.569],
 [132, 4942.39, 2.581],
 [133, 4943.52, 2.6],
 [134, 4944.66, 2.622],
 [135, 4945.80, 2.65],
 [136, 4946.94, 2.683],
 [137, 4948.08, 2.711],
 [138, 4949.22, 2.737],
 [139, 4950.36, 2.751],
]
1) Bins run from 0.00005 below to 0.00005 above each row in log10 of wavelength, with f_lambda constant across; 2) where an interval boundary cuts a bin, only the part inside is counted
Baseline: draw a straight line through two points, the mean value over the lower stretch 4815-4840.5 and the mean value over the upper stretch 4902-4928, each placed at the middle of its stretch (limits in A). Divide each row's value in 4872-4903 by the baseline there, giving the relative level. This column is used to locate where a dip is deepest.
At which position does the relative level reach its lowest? 4872.33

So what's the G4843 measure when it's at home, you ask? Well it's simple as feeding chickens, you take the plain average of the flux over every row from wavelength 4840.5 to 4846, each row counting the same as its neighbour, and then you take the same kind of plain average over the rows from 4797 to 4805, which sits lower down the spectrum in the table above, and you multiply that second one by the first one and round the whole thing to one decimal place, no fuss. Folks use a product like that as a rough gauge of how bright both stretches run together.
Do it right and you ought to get 6.7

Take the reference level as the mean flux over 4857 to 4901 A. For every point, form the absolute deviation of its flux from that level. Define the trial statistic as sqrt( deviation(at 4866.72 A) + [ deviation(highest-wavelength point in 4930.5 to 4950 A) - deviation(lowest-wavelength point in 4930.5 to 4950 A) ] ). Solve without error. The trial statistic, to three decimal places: 0.467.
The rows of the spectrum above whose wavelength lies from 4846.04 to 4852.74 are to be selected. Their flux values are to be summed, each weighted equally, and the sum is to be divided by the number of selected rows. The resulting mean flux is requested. 2.51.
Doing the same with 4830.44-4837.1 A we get 2.51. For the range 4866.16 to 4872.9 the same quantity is 2.32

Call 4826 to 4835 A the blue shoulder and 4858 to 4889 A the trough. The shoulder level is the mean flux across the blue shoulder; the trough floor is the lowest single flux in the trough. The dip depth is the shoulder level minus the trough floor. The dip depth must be 0.23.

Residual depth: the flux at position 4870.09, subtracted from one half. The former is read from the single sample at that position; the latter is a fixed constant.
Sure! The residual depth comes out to -1.80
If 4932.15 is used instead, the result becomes -2.11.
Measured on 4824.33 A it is -2.09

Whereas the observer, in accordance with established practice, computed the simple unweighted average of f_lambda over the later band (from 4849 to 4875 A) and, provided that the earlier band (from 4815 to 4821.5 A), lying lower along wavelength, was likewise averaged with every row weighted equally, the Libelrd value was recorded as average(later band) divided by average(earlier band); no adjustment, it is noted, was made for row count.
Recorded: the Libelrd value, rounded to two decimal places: 0.93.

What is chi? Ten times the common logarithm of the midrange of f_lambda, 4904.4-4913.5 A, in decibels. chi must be 4.10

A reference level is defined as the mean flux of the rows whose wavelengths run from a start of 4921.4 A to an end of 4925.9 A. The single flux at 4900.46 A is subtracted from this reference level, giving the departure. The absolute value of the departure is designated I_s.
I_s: 0.16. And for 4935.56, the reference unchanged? 0.04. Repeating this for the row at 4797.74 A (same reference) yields 0.09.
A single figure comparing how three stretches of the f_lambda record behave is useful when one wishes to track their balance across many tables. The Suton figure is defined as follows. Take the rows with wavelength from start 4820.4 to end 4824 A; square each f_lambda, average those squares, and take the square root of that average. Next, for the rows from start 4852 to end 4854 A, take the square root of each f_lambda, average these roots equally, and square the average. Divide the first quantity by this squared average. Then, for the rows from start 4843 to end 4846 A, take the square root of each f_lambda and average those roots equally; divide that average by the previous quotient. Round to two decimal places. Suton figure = 1.52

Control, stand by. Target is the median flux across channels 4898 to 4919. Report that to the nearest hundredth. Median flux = 2.63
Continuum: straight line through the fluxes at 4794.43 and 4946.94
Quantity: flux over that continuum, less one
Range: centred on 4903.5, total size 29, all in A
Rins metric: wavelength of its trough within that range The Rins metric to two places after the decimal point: 4917.41 A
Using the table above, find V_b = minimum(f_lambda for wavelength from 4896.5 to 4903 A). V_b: 2.663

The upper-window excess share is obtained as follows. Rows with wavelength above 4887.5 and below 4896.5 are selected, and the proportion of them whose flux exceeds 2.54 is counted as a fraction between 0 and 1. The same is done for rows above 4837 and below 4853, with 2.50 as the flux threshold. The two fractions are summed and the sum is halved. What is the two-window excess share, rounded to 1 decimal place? 0.6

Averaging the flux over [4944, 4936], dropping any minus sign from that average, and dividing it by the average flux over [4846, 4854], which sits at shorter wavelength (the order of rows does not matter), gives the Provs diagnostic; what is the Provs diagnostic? 1.03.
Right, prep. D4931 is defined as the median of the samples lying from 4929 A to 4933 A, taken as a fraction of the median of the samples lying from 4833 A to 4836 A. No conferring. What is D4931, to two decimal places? 1.05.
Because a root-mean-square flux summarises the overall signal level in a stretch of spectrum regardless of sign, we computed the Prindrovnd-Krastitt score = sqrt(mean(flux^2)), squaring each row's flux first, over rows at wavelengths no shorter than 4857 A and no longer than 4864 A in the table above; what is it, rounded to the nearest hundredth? 2.39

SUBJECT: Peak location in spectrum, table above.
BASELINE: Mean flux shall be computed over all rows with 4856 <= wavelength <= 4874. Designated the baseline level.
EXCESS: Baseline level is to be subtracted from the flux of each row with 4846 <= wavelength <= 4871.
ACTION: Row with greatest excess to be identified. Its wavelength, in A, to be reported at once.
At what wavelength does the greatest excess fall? 4846.59 A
